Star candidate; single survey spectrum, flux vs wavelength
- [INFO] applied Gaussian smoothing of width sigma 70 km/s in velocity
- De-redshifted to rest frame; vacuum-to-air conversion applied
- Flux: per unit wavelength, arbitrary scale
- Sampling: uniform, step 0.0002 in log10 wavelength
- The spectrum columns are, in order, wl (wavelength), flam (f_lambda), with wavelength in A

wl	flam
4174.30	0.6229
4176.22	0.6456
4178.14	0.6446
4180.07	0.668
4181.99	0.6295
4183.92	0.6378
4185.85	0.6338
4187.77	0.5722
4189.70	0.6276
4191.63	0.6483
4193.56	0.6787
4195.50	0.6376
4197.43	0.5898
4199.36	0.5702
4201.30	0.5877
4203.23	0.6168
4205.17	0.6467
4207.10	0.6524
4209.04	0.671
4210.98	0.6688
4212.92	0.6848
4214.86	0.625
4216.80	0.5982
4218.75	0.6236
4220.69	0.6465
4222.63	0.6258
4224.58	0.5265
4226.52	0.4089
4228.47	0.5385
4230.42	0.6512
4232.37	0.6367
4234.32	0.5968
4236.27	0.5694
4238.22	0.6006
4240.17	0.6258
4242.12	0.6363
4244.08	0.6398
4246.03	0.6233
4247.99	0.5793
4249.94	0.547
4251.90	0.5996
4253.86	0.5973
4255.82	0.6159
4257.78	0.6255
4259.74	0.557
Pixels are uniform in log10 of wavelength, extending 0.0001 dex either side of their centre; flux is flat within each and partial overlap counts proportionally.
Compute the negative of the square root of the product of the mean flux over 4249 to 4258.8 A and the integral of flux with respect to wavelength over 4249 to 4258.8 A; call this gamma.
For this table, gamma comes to -1.87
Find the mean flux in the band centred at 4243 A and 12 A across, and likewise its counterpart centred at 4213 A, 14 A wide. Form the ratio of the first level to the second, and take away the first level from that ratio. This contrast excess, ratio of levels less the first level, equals 0.34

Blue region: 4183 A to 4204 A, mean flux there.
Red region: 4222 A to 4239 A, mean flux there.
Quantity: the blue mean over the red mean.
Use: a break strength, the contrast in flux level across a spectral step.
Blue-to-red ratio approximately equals 1.08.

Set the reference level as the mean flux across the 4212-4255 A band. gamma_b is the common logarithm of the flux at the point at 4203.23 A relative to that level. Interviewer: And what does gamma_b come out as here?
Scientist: 0.013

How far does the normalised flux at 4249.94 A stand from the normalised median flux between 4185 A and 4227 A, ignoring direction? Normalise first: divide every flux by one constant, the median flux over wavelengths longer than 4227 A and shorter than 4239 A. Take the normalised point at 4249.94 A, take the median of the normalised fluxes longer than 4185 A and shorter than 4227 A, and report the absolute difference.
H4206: 0.13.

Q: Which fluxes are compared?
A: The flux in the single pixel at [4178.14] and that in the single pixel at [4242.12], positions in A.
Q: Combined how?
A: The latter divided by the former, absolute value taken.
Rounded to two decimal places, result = 0.99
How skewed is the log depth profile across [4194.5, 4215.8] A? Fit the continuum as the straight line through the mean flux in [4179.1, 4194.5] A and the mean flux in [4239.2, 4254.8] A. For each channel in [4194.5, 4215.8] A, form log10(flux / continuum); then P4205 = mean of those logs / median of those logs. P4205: 0.7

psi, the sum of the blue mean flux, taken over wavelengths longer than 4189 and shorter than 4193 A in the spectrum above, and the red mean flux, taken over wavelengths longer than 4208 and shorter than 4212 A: 1.31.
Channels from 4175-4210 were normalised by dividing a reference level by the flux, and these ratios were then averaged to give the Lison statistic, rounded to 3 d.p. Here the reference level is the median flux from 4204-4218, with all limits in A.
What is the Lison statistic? 1.037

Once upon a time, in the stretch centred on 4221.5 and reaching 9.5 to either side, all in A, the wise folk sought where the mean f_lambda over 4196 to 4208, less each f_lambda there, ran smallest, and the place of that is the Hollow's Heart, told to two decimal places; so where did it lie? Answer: 4212.92 A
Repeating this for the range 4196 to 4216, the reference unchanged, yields 4212.92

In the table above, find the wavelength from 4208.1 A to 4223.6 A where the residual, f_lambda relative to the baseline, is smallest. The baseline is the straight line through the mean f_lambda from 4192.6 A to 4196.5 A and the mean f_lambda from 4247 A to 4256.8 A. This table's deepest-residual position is 4216.80 A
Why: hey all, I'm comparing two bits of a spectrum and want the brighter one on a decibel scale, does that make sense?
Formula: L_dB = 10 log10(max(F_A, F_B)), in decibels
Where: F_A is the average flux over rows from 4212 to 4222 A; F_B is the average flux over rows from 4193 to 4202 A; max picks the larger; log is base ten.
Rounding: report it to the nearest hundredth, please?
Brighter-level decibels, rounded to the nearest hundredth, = -1.97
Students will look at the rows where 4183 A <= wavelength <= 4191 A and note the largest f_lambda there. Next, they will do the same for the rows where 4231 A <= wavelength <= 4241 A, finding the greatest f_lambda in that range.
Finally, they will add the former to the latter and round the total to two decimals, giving 1.27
